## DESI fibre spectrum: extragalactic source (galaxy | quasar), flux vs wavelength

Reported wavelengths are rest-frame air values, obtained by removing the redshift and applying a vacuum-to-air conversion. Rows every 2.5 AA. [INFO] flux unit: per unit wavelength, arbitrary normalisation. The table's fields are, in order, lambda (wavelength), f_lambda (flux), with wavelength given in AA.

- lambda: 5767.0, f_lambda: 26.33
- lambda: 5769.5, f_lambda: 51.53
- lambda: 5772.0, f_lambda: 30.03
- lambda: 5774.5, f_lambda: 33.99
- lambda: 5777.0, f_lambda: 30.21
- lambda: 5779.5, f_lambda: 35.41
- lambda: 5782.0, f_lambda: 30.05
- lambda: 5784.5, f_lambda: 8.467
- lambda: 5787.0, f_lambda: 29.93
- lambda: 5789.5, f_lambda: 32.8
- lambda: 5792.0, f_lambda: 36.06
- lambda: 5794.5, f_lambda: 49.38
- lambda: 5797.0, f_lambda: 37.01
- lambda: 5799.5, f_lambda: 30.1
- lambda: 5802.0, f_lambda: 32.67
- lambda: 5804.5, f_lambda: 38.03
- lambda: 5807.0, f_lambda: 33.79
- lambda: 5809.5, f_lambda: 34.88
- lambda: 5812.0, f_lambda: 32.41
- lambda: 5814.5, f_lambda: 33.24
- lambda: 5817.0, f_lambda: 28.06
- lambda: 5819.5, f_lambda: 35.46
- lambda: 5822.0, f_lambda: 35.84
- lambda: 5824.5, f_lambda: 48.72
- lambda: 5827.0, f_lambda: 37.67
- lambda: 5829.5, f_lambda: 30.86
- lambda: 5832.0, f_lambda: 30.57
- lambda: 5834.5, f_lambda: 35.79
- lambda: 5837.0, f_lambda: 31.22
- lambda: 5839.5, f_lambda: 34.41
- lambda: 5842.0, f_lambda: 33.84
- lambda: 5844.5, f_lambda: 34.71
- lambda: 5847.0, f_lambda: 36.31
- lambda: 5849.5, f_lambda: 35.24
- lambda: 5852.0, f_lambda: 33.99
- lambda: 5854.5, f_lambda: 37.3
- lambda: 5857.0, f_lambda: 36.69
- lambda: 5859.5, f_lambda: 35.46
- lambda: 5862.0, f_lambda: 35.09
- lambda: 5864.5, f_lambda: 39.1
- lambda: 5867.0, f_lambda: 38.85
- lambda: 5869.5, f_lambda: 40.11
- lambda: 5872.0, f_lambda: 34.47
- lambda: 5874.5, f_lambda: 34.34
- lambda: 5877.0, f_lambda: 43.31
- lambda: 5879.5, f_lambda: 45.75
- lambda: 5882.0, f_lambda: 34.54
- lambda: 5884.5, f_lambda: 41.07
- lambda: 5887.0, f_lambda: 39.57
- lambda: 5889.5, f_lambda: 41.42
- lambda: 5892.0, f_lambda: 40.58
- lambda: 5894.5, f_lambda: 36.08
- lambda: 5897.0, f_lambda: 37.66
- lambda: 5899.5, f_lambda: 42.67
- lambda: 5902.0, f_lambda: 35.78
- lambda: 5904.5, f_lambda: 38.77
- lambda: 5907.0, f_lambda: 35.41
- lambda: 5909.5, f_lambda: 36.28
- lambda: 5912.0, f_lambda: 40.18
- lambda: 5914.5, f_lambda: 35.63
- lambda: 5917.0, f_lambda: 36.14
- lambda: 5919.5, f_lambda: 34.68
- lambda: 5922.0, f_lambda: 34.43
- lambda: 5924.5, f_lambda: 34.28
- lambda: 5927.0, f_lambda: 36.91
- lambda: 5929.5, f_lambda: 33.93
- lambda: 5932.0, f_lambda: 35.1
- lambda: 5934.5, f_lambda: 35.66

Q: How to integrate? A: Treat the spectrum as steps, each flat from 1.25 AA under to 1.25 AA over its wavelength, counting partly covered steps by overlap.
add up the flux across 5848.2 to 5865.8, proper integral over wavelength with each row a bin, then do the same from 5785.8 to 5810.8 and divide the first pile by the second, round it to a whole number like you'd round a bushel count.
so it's 1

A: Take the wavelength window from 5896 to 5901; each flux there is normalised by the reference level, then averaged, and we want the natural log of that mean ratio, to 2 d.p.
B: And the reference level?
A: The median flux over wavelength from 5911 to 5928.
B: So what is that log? 0.12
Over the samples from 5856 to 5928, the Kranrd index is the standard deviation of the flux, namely 3.1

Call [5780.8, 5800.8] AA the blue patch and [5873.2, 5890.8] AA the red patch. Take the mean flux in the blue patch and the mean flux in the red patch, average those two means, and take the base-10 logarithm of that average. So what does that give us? 1.55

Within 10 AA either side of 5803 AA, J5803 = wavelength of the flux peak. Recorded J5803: 5794.5 AA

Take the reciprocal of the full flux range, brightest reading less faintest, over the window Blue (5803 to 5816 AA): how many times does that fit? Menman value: 0.18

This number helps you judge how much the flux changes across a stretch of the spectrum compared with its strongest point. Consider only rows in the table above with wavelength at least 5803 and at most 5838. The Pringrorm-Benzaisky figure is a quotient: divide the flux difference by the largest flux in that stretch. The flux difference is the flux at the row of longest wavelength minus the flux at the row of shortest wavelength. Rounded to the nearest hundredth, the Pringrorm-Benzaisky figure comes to -0.14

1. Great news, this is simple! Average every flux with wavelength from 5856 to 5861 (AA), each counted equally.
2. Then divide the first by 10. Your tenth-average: 3.6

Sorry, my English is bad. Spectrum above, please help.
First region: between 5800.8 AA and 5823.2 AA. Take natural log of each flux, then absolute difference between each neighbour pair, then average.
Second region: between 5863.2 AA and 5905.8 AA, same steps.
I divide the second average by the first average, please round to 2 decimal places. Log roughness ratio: 0.97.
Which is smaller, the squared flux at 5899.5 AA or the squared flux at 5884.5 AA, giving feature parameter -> 1687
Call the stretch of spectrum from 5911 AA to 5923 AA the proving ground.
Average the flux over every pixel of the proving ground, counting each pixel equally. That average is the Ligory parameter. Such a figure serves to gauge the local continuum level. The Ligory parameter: 36.2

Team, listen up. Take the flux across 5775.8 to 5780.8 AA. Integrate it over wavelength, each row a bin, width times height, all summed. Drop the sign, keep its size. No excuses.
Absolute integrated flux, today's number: 164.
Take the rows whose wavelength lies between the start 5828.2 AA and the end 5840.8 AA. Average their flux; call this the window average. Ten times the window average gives 326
